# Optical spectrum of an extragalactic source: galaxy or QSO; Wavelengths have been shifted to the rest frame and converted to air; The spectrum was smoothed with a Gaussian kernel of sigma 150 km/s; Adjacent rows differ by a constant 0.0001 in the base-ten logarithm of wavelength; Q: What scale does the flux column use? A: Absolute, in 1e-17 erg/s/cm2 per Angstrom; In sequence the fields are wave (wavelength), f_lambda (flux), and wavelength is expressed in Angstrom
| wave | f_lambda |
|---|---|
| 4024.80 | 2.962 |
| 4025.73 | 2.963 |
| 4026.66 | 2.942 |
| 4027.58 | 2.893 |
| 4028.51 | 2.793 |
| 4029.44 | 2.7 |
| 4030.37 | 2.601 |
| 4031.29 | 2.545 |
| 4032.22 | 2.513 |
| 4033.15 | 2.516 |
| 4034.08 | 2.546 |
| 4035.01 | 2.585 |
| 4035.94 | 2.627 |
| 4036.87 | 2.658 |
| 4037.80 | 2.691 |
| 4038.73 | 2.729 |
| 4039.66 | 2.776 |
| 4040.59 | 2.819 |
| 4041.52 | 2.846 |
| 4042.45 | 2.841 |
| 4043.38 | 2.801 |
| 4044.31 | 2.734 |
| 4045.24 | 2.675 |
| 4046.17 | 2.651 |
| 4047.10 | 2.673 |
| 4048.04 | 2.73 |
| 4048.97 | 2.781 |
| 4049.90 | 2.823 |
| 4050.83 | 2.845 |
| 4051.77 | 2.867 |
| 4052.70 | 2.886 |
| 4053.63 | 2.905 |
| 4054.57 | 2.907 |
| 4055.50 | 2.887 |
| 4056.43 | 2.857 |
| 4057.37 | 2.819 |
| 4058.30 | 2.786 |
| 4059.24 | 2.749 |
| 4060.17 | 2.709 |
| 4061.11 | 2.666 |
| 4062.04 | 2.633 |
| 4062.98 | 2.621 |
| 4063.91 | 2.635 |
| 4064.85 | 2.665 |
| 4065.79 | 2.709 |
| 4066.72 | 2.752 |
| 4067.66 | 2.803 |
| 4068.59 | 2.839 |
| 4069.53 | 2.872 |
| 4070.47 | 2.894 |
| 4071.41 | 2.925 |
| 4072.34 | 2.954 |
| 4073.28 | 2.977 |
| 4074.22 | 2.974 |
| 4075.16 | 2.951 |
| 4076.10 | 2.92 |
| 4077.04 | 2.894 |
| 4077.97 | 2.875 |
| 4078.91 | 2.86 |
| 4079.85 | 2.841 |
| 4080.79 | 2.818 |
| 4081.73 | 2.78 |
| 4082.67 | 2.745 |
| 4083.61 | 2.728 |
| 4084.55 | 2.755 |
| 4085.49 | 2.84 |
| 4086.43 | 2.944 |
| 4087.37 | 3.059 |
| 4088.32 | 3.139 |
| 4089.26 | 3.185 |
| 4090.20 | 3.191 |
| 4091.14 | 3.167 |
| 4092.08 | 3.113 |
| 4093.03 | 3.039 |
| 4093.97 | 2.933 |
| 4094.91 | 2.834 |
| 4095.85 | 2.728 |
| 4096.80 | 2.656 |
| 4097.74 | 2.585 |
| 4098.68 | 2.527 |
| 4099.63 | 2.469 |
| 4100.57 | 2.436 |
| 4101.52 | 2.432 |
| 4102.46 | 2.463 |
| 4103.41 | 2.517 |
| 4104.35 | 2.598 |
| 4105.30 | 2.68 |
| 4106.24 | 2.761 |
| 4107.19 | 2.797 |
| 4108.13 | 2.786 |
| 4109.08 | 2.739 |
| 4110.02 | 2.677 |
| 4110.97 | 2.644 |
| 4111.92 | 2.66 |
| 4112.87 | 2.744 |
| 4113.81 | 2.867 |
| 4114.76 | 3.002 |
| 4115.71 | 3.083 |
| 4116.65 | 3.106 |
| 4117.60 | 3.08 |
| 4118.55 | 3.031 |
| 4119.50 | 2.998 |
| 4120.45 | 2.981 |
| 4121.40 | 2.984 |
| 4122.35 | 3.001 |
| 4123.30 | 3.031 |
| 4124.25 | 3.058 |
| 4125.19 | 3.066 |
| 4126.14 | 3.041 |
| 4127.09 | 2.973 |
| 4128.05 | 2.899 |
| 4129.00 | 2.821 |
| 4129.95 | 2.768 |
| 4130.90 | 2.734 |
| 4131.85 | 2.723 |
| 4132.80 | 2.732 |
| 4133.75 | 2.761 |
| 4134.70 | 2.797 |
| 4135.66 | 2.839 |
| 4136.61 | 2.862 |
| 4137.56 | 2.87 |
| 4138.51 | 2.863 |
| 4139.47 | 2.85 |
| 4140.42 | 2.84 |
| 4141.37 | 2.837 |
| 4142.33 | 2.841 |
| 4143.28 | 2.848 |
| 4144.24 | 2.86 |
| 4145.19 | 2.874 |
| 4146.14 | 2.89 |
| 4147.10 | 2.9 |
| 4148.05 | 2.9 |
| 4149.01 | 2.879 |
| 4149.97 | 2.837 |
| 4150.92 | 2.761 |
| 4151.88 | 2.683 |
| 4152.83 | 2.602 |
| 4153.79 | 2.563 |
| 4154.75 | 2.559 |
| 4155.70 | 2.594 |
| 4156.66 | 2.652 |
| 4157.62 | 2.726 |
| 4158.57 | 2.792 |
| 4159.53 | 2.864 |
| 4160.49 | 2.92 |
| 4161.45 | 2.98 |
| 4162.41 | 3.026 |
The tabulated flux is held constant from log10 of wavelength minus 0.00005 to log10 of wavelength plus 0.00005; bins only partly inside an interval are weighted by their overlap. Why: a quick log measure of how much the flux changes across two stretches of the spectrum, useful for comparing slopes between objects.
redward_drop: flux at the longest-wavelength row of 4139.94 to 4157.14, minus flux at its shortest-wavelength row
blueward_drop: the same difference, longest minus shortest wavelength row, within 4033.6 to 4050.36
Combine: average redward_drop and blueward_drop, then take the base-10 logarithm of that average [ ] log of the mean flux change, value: -1.4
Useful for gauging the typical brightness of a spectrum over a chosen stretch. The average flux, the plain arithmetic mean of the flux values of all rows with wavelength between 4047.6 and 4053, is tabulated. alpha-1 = 2.82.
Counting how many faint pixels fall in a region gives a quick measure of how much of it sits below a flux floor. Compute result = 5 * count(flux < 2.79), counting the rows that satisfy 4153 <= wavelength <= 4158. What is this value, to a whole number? 25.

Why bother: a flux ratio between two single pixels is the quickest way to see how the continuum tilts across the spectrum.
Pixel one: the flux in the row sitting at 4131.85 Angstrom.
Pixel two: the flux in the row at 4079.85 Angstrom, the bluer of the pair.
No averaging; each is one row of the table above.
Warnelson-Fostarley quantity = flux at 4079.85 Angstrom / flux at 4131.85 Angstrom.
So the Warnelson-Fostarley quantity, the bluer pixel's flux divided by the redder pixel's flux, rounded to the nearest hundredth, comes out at 1.04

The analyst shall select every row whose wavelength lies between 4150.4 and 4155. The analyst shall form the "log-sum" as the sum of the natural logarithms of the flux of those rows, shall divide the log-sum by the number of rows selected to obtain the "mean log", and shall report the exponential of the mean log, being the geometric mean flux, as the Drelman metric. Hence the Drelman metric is 2.63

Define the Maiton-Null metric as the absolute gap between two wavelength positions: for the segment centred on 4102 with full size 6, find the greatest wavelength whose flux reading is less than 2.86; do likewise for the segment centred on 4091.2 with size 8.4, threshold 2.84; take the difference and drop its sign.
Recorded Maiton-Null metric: 9.4 Angstrom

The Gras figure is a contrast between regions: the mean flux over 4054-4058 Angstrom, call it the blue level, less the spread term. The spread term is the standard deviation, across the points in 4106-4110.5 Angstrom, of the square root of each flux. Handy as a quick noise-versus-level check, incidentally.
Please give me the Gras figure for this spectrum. 2.85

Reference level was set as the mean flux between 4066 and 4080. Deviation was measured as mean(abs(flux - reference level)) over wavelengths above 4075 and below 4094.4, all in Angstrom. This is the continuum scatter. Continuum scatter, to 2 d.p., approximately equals 0.13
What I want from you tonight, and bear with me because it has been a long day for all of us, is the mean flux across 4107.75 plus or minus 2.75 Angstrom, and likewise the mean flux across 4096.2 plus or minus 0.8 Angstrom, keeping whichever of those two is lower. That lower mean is 2.69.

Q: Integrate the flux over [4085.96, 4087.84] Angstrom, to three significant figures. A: 5.65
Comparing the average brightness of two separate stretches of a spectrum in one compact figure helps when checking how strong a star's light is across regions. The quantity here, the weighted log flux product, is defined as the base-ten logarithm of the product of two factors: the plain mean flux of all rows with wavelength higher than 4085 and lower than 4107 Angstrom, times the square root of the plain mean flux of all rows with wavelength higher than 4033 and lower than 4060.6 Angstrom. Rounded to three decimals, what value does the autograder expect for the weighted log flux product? 0.667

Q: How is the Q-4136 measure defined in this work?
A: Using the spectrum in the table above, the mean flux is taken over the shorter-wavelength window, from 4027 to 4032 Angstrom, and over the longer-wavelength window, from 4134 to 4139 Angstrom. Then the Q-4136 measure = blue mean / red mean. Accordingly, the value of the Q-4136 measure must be 0.95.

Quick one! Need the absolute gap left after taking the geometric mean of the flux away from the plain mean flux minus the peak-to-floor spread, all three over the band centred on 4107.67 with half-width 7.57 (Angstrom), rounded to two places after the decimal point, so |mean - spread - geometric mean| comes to 0.57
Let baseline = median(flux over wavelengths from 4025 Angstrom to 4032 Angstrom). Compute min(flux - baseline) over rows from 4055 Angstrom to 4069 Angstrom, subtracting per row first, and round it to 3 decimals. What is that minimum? -0.172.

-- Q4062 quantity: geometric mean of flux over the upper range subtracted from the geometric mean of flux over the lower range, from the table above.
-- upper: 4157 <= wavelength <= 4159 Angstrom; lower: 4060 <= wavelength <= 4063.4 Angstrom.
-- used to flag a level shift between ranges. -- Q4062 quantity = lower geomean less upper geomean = -0.1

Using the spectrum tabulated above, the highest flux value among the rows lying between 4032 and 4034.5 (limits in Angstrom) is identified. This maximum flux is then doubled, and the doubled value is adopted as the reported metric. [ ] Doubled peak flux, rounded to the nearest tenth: 5.1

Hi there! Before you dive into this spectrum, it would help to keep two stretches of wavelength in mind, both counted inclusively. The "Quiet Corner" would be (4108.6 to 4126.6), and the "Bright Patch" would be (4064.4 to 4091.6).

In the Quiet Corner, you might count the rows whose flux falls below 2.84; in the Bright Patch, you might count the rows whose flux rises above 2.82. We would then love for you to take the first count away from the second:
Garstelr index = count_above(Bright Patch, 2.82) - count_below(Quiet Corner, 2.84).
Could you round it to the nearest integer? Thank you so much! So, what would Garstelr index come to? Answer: 15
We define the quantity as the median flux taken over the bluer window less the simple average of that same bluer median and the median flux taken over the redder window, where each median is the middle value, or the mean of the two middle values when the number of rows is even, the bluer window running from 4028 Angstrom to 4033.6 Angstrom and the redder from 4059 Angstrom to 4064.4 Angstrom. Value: -0.039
